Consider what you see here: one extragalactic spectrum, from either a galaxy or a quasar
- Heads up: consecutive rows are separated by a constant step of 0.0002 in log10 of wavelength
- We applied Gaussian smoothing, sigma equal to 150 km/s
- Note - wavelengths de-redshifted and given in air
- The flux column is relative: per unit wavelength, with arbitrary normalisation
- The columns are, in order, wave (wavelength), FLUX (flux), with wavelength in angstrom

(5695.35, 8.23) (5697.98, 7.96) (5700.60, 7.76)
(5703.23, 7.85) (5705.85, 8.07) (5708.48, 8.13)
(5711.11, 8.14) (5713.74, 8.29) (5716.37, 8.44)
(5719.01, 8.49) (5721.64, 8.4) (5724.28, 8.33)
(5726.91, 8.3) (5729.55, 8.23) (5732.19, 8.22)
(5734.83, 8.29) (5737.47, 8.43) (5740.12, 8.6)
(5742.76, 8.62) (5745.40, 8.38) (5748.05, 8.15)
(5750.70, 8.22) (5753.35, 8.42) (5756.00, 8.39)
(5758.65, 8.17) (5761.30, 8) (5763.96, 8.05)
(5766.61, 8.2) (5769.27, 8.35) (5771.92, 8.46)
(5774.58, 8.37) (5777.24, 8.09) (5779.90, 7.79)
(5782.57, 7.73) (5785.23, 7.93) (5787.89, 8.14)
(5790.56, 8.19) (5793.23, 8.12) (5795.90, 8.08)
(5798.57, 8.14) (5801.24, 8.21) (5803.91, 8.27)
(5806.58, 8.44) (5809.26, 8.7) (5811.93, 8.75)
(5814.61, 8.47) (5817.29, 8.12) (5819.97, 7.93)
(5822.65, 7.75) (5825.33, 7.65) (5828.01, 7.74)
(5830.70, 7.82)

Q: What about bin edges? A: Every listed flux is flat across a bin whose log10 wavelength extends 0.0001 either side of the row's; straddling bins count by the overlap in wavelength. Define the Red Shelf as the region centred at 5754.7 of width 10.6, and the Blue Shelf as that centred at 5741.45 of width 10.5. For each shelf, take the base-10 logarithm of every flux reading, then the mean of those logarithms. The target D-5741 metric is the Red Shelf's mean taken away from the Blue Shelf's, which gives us 0.011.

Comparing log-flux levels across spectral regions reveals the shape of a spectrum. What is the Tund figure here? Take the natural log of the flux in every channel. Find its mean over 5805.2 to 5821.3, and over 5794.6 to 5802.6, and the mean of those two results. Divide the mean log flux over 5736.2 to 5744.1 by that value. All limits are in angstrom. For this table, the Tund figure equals 1.02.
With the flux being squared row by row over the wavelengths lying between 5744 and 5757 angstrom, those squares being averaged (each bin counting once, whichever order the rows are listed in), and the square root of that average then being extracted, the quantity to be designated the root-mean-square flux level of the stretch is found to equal 8.31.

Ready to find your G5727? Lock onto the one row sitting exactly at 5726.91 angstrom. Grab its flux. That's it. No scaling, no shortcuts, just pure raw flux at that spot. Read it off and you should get 8.3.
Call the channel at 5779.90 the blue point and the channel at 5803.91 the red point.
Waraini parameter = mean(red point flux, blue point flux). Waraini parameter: 8.03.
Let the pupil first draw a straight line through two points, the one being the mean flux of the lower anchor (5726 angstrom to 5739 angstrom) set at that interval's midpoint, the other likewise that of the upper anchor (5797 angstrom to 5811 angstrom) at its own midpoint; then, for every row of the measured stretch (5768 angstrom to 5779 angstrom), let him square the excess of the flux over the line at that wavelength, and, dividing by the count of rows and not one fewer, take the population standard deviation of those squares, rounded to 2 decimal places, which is 0.02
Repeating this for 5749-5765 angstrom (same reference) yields 0.04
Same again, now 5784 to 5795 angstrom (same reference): 0.06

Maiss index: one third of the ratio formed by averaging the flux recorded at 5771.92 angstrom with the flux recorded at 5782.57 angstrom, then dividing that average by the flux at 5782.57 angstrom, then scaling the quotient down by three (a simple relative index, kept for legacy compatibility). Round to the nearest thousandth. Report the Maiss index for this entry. 0.349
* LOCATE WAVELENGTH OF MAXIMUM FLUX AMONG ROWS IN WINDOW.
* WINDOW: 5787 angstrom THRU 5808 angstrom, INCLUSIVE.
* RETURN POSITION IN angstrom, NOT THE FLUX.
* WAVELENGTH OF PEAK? 5806.58 angstrom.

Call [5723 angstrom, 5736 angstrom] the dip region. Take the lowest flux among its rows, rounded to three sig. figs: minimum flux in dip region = 8.22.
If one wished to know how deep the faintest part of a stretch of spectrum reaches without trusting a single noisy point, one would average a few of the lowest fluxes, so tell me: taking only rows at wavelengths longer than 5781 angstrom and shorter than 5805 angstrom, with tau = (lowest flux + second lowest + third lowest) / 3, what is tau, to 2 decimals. 7.91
